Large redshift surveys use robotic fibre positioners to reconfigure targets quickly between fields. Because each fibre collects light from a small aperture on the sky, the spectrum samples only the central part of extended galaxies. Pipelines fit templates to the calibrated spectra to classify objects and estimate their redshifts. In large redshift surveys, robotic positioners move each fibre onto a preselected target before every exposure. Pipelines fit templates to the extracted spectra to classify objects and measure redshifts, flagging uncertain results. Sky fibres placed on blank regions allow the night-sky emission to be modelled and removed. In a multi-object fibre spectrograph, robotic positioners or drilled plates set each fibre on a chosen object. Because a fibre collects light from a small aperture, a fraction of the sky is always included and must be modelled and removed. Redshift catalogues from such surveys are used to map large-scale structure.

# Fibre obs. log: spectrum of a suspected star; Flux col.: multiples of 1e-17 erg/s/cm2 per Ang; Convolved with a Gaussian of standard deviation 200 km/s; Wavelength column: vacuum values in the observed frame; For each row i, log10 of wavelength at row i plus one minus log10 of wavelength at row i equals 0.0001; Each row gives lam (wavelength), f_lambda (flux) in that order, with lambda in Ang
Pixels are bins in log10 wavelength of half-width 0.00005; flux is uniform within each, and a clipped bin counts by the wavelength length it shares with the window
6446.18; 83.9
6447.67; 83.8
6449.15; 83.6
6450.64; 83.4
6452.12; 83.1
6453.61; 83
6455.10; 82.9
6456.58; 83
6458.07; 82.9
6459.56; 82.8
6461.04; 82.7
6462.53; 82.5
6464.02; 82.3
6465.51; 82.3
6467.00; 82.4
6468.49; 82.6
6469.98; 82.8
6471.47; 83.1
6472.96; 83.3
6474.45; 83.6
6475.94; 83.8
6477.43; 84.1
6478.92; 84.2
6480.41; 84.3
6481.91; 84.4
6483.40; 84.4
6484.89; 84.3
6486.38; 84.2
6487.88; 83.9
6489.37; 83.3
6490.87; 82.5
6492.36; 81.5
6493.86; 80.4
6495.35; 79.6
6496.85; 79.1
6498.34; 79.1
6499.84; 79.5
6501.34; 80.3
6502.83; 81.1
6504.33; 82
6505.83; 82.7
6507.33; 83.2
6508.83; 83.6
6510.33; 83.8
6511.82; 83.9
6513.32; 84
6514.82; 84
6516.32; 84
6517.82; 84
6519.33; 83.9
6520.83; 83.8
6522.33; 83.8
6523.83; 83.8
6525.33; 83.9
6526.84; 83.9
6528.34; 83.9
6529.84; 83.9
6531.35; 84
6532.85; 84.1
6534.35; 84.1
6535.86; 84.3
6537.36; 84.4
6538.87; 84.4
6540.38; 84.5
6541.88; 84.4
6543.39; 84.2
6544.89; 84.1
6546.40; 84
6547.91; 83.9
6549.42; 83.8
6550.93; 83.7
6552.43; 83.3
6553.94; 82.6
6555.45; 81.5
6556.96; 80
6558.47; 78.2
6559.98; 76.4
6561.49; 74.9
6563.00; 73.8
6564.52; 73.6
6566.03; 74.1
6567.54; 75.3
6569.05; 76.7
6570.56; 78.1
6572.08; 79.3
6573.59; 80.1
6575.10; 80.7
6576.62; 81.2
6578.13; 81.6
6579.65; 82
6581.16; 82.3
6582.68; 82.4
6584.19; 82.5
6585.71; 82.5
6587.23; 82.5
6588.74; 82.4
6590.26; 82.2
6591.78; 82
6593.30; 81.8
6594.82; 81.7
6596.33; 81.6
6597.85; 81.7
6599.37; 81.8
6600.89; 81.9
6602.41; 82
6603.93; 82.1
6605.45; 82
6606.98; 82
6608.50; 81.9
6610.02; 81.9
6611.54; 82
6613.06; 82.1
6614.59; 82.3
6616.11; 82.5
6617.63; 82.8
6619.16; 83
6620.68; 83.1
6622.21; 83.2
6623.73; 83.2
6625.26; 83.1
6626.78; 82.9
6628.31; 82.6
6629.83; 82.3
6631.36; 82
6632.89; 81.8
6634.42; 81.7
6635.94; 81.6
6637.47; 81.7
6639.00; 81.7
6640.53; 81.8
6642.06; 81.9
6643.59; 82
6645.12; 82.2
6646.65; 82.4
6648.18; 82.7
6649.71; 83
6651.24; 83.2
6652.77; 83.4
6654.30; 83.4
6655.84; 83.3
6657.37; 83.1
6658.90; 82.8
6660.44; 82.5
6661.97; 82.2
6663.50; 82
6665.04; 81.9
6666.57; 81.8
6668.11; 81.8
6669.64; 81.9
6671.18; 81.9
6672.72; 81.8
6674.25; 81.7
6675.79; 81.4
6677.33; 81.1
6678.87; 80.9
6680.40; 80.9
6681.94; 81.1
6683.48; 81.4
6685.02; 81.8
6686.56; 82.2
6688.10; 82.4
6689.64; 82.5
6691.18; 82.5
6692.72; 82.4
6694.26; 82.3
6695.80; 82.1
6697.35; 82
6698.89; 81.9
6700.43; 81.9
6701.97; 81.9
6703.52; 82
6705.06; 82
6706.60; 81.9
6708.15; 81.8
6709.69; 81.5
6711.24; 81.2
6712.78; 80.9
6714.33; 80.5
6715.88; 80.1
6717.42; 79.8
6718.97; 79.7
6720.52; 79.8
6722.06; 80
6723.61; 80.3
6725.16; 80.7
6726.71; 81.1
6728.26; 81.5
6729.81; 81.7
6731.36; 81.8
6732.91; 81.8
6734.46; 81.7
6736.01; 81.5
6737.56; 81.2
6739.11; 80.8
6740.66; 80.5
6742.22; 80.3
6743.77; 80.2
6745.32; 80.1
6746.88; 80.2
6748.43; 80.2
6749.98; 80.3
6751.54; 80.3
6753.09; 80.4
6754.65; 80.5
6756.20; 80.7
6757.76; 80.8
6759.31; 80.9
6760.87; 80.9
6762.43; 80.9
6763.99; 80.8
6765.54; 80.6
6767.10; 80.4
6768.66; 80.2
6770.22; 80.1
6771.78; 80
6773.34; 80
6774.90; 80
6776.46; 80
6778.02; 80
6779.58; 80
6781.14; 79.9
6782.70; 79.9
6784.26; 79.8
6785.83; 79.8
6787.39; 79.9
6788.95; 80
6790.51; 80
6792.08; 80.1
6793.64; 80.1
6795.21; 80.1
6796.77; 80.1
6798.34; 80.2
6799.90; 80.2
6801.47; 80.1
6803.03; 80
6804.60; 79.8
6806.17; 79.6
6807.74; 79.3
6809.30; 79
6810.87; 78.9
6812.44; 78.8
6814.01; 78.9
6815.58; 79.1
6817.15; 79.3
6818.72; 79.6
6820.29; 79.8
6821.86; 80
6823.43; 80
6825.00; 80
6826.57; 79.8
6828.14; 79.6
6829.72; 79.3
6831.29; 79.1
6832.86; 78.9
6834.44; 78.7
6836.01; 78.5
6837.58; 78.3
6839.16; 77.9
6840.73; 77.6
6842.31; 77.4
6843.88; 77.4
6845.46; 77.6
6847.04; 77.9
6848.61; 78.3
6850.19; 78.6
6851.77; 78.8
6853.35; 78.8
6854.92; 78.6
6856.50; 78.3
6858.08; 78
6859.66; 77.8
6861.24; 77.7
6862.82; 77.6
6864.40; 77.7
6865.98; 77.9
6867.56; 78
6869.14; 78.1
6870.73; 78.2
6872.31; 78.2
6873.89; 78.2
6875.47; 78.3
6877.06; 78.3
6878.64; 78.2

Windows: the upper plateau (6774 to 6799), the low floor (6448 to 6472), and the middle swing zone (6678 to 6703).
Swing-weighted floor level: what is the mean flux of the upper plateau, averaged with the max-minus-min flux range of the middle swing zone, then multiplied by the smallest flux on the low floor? 3358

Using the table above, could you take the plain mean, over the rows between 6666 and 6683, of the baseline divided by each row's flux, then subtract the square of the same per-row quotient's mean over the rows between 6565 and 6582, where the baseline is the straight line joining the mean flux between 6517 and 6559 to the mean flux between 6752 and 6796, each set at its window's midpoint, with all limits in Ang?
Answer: -0.10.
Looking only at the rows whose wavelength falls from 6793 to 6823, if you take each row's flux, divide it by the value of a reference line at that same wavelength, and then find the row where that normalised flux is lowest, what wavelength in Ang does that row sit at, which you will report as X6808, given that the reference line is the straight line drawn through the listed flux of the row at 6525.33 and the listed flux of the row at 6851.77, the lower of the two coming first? 6812.44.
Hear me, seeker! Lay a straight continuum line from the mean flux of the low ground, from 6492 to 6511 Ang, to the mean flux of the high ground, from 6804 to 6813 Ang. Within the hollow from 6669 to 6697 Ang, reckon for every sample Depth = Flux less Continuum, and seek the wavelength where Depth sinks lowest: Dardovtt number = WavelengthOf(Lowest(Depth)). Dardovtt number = 6678.87 Ang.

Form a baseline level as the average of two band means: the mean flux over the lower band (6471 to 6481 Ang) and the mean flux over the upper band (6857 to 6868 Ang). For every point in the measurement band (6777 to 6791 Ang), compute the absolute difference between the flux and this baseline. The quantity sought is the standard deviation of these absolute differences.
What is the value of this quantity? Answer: 0.08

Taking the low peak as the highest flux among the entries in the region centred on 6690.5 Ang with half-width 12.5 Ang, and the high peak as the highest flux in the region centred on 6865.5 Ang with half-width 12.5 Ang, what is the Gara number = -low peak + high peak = -4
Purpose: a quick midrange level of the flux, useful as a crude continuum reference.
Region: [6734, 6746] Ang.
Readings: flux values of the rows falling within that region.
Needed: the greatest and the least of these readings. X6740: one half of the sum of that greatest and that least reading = 80.9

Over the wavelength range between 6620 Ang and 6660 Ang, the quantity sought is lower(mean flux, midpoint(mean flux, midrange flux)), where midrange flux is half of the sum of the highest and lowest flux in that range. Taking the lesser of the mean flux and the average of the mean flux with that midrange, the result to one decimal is 82.5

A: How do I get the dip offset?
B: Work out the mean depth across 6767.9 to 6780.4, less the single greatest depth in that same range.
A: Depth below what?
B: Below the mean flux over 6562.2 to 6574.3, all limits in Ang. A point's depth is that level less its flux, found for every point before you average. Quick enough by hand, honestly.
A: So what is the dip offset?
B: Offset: 0.0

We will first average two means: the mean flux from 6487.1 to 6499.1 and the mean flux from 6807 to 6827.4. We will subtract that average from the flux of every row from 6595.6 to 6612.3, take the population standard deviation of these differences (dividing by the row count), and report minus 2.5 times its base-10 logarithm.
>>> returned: 2.1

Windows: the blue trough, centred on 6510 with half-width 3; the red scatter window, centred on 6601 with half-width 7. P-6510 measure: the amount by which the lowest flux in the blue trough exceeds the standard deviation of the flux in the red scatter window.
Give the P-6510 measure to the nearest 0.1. 83.0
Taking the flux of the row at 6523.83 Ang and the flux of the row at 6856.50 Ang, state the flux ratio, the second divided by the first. 0.934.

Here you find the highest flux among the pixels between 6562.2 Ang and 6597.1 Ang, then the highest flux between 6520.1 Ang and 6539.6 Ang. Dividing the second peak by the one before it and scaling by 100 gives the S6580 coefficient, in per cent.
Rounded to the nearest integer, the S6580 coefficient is 102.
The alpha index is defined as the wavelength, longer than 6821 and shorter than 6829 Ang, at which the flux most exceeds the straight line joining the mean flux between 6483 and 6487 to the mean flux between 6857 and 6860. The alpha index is 6825.00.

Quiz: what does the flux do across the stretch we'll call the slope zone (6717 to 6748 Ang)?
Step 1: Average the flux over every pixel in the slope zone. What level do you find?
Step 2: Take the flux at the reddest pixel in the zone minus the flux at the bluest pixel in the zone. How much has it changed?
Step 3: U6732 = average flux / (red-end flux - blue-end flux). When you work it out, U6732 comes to 202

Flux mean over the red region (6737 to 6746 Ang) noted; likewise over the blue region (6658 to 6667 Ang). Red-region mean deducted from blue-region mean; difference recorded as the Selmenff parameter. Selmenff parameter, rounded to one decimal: 1.7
